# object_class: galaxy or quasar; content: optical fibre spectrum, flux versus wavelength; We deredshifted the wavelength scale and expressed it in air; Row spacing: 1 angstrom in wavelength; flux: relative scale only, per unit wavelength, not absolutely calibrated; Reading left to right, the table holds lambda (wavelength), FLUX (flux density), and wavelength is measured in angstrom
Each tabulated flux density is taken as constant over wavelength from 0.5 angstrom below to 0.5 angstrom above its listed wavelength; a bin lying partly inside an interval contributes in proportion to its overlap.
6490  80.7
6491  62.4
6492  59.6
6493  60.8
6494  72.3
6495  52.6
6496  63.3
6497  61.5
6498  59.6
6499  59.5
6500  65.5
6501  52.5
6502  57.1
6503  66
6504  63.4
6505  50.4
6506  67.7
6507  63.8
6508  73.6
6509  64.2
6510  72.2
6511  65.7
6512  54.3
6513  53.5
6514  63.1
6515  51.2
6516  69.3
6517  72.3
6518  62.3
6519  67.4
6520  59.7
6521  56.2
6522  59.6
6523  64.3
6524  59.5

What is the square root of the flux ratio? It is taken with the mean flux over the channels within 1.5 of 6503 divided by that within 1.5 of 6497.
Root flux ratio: 1.01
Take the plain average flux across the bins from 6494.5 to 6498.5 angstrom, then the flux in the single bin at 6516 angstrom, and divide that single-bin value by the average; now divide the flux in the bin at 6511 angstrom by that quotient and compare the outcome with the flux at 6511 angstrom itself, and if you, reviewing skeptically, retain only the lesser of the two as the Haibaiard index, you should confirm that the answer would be 56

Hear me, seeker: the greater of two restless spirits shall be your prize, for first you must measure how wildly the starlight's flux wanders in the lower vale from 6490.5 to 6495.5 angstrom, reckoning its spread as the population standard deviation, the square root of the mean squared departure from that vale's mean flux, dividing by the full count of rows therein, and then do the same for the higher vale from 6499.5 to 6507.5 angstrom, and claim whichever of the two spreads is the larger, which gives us 6.3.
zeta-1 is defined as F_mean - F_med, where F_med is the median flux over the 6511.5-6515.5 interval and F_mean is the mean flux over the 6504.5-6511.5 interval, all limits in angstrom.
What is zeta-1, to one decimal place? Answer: 11.5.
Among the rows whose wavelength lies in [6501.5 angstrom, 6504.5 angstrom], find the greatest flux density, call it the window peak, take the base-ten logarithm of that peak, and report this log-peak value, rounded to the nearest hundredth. 1.82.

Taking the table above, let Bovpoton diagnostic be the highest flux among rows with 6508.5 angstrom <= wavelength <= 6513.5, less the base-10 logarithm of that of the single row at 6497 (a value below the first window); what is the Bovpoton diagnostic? 70.4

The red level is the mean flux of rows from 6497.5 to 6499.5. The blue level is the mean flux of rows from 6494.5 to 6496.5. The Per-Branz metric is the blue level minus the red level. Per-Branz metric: -1.6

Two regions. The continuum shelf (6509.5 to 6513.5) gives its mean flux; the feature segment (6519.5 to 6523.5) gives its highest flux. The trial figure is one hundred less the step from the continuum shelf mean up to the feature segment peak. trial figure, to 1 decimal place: 97.1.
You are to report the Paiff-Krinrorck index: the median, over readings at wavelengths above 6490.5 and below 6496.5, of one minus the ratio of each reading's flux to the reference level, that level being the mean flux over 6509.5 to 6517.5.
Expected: 0.02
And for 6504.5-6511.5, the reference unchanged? -0.05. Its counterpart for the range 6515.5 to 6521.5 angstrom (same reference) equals -0.03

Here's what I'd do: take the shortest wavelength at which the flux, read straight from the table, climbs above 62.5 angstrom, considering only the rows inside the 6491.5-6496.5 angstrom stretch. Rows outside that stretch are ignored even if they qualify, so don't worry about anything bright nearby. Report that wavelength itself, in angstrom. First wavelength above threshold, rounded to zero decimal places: 6494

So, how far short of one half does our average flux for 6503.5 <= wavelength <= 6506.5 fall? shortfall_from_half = -60.0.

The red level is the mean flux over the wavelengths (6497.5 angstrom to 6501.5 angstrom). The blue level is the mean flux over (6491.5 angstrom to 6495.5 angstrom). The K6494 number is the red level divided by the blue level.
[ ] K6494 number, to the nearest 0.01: 0.97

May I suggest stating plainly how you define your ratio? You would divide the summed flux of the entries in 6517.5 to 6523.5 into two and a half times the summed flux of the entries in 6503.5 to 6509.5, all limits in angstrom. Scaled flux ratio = 2.59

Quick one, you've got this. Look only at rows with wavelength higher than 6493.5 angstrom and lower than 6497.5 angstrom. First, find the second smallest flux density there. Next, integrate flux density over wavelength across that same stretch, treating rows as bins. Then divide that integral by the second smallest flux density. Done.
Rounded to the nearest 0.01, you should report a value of 4.06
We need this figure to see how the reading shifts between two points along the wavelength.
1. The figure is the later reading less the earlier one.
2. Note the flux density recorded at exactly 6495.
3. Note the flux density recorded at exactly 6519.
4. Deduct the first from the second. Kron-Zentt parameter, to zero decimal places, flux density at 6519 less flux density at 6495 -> 15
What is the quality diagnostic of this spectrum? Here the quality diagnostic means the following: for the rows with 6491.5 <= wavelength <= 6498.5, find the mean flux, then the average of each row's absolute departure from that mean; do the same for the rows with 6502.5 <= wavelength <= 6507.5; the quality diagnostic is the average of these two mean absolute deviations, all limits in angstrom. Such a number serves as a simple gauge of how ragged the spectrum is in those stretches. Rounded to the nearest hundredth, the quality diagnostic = 4.22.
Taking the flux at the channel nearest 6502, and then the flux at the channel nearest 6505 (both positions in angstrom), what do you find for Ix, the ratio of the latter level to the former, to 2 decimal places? 0.88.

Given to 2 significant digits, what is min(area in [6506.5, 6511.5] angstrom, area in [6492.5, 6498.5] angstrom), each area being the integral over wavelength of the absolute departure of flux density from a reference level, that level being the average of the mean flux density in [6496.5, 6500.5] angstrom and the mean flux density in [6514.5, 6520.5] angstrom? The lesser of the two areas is 26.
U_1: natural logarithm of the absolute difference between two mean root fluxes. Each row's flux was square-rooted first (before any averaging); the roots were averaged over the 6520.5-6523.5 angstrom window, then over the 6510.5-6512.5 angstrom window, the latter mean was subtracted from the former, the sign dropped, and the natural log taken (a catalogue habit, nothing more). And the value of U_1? -4.8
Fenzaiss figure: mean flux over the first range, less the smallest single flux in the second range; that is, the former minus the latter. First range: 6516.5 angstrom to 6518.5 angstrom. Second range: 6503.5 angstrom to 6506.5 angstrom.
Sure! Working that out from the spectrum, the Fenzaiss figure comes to 17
